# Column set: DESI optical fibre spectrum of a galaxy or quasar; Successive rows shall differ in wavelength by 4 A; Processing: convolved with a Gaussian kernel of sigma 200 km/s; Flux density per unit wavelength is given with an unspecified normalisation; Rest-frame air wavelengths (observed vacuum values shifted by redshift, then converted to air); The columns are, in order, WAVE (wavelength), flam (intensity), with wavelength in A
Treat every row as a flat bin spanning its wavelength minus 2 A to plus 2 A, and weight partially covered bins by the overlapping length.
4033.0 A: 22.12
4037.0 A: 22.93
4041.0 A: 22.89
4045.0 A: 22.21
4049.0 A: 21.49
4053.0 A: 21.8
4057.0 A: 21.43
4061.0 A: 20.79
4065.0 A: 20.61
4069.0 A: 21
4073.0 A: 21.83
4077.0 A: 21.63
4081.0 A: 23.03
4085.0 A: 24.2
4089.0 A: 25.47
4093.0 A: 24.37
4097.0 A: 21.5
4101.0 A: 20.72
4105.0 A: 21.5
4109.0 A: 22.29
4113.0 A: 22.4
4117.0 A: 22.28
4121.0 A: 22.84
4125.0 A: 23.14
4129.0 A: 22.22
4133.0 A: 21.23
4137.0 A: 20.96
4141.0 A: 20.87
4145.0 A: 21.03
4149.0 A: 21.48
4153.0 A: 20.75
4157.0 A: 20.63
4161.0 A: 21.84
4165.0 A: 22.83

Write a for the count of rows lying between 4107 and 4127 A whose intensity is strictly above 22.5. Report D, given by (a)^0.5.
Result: 1.4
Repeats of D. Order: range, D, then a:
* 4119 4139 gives 1.4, 2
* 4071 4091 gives 1.7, 3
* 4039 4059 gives 1.0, 1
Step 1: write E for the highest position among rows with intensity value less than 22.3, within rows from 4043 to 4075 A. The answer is 4073.0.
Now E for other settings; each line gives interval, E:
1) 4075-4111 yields 4109.0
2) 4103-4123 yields 4117.0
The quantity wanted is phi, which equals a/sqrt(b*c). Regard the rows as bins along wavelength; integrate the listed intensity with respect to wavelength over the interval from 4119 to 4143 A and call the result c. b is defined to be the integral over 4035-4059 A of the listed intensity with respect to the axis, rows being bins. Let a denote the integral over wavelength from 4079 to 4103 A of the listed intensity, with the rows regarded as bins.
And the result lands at 1.06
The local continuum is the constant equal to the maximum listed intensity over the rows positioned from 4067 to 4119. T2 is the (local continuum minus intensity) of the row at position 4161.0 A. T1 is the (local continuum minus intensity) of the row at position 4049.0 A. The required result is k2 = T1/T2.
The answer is 1.10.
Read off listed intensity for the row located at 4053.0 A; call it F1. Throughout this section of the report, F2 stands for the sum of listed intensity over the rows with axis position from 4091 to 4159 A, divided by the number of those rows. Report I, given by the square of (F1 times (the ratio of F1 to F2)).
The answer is 476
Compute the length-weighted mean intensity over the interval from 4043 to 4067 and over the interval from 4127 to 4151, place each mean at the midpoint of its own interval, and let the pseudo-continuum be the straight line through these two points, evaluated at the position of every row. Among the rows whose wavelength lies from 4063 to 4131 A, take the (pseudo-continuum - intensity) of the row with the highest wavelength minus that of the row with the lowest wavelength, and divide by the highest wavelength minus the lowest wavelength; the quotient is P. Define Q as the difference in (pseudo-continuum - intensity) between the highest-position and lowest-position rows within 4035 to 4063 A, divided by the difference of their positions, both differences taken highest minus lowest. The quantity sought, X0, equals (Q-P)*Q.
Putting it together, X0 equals 0.0101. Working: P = -0.026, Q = 0.09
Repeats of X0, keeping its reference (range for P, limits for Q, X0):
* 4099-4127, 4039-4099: 0.0030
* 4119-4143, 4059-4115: 0.0041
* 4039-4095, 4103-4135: 0.0003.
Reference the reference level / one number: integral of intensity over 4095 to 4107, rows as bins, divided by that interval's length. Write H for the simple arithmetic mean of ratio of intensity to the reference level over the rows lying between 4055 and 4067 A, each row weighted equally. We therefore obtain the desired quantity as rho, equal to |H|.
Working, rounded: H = 0.99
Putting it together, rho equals 0.99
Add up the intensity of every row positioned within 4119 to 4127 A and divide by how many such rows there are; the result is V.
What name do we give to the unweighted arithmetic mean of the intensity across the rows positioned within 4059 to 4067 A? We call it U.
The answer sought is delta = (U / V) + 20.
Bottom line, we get 20.9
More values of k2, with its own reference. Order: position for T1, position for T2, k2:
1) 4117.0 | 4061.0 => 0.68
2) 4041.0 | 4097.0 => 0.65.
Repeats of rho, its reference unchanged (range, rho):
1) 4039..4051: 1.05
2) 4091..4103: 1.05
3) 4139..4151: 0.99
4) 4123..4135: 1.05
